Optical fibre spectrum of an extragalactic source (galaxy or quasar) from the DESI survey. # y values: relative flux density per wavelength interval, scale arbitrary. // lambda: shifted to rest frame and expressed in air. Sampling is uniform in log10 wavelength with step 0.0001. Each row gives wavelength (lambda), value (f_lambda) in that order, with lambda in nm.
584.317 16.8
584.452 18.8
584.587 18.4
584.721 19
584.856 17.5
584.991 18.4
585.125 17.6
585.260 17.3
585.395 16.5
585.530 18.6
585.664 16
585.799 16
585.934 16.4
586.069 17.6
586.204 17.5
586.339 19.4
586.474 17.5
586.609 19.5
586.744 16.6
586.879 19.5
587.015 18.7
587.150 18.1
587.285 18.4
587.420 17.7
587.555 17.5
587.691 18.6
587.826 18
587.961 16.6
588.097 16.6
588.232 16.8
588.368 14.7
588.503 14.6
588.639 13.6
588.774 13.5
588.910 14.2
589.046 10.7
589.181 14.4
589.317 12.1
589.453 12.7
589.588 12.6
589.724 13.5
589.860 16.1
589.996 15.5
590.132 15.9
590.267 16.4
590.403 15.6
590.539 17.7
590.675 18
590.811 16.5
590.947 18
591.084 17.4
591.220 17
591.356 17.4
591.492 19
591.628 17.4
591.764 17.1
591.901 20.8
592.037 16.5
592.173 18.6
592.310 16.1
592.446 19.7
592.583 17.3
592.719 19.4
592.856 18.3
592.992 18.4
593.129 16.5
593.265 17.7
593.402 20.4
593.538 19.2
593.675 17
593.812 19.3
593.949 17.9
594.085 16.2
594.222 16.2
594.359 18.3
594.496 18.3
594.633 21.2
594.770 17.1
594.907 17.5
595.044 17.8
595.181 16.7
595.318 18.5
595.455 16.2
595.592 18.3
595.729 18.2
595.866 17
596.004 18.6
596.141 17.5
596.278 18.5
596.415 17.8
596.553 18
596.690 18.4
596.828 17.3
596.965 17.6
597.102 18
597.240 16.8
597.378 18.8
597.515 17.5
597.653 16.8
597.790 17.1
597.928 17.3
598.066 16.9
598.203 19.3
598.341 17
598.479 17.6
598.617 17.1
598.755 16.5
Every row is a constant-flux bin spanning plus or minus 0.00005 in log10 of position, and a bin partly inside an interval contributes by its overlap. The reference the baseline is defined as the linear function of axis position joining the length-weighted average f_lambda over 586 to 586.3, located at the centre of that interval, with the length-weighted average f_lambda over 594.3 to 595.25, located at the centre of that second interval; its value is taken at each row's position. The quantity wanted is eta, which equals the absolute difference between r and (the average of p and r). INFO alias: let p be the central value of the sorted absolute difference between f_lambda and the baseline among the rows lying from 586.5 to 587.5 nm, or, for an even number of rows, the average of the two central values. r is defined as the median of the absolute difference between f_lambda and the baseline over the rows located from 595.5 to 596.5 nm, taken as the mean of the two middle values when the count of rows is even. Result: 0.27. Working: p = 0.95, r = 0.40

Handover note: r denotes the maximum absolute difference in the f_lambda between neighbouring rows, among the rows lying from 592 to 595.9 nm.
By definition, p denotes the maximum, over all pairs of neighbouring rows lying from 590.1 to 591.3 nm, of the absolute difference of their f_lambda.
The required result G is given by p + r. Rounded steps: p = 2.10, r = 4.1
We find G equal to 6.20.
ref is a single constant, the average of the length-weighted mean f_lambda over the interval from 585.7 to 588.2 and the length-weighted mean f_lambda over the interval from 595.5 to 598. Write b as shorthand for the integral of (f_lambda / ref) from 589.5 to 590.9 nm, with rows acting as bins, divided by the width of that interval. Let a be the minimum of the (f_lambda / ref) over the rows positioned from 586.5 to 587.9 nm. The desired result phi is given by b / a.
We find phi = 0.95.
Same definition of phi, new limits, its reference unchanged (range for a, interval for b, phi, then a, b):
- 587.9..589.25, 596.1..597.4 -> 1.67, 0.60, 1.01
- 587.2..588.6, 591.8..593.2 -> 1.24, 0.82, 1.02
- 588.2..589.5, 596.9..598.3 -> 1.64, 0.60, 0.99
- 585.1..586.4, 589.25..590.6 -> 0.93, 0.90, 0.83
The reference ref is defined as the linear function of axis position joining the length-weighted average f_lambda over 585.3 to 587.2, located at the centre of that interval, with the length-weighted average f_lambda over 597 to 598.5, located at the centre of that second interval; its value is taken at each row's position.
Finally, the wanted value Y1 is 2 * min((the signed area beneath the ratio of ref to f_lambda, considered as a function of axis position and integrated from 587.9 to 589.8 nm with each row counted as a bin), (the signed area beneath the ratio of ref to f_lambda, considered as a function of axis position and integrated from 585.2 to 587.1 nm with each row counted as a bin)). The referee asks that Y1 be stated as 3.83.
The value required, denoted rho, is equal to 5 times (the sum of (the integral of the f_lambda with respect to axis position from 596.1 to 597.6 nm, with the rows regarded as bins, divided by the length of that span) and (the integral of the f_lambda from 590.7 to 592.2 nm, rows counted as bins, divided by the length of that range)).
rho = 178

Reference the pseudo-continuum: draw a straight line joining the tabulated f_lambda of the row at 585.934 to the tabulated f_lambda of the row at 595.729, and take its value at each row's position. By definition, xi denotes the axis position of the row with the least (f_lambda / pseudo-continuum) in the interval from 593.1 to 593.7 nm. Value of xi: 593.129 nm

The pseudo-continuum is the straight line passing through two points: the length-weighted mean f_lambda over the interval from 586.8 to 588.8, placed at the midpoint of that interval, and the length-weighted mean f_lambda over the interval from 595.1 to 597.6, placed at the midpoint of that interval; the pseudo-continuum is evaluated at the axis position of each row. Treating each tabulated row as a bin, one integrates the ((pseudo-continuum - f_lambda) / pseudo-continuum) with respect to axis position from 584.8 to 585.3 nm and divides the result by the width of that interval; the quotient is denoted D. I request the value -0.06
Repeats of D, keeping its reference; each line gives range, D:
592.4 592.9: -0.07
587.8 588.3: 0.00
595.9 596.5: -0.02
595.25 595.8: -0.01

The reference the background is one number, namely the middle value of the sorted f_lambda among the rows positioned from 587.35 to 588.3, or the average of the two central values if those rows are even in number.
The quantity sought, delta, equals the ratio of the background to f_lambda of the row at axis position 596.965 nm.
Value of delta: 0.994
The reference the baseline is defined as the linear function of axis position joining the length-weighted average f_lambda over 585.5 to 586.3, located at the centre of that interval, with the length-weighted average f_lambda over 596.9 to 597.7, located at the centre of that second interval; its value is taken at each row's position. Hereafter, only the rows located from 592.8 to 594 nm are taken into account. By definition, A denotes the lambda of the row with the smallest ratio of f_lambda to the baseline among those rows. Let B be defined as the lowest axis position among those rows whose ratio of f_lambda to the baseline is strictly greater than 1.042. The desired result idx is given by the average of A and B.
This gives 592.99 nm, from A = 593.129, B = 592.856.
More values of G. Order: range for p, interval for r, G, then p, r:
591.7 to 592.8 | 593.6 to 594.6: 6.60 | 4.30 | 2.3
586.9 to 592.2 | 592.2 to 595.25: 8.40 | 4.30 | 4.1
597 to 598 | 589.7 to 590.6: 4.60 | 2.00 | 2.6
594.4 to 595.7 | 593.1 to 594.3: 6.80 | 4.10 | 2.7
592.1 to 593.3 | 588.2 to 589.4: 7.30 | 3.60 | 3.7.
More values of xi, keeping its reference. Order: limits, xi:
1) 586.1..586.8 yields 586.744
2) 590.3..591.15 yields 590.403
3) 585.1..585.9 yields 585.799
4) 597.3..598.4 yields 597.653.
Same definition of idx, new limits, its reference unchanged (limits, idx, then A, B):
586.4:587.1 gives 586.68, 586.744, 586.609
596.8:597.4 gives 597.31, 597.240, 597.378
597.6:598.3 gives 597.93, 597.653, 598.203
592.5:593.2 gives 592.92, 593.129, 592.719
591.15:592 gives 591.36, 591.220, 591.492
